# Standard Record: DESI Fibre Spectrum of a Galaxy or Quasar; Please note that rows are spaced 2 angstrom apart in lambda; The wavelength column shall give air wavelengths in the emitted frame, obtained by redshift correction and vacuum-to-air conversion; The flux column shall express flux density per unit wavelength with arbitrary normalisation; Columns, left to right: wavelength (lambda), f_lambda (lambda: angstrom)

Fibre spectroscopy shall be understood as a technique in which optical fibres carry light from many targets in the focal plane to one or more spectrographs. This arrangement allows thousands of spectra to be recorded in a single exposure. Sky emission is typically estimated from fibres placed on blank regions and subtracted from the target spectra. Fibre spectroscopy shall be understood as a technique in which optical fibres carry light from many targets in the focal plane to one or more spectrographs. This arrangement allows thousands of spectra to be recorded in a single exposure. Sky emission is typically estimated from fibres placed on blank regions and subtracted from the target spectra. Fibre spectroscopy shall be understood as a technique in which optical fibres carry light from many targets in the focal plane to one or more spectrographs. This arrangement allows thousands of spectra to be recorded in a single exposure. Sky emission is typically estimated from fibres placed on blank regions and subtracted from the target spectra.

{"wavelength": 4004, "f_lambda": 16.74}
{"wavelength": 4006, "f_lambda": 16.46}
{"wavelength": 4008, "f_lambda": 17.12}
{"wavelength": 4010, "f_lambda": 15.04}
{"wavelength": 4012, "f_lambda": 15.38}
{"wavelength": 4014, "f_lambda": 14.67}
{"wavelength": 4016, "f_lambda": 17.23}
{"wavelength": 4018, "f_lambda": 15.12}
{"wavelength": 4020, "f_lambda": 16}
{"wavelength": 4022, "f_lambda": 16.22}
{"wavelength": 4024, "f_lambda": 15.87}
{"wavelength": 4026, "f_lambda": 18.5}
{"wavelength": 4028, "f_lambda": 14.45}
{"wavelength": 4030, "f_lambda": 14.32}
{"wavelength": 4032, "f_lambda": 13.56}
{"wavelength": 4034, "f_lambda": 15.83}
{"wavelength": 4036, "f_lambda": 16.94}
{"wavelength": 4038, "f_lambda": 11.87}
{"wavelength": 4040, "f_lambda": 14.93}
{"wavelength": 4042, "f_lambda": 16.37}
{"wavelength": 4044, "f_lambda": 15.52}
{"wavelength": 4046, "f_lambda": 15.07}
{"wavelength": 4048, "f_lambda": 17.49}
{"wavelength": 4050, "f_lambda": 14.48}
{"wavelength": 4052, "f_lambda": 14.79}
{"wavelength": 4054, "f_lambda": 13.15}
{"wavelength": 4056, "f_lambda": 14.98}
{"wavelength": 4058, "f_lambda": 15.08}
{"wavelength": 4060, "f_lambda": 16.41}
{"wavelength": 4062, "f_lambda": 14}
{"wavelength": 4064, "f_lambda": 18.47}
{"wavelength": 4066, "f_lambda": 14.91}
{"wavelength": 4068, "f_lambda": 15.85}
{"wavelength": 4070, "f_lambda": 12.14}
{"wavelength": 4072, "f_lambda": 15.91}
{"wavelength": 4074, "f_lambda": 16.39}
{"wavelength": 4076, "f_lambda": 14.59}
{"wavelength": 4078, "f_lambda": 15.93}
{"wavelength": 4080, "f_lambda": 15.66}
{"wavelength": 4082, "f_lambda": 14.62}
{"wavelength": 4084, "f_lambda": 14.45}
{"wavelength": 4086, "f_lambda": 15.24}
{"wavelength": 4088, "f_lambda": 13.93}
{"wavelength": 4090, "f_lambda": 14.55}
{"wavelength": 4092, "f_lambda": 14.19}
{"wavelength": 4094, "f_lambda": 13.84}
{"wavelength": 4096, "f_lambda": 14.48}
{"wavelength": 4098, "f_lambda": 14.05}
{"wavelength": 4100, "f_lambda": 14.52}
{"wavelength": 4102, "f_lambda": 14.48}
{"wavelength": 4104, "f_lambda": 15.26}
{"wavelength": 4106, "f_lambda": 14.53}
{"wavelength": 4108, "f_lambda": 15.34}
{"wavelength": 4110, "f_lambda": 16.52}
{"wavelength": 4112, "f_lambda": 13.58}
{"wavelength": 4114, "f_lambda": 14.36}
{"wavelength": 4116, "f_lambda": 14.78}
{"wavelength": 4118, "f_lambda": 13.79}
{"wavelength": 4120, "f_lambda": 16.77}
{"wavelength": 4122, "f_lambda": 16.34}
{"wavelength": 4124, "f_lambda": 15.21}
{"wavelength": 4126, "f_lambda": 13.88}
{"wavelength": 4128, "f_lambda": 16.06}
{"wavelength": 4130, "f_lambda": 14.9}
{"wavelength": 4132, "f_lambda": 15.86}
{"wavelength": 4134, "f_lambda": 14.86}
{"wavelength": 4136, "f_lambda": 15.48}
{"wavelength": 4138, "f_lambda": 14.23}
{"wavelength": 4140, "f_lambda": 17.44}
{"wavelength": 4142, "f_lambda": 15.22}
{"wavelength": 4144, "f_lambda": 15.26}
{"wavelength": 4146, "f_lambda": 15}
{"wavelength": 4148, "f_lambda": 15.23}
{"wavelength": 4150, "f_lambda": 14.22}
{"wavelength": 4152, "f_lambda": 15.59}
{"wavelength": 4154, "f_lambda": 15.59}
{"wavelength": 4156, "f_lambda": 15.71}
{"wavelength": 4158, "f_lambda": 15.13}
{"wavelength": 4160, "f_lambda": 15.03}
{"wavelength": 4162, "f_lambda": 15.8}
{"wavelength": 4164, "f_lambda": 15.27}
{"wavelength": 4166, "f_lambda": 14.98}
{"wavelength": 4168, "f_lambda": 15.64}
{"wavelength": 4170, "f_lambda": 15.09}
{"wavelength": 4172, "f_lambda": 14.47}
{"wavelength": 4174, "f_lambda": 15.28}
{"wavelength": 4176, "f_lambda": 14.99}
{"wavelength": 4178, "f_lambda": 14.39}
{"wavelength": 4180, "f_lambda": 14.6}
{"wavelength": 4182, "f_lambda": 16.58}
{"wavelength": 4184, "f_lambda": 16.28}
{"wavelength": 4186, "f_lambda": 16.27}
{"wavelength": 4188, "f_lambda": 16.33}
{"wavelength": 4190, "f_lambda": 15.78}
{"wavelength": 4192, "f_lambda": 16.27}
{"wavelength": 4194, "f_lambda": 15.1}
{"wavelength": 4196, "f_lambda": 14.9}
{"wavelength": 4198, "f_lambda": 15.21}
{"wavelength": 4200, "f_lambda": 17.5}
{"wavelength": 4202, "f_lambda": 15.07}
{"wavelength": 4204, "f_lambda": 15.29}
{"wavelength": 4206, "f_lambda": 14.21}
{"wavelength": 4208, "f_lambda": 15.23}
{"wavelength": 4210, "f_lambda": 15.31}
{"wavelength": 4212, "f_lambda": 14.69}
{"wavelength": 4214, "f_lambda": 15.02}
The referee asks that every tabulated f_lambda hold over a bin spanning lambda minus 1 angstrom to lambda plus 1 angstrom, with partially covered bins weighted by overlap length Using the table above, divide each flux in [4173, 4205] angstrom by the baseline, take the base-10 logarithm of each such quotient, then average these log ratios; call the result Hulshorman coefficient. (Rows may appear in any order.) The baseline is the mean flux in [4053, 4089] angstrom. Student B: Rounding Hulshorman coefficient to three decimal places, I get 0.014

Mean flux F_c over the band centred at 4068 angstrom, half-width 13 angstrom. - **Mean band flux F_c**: 15.4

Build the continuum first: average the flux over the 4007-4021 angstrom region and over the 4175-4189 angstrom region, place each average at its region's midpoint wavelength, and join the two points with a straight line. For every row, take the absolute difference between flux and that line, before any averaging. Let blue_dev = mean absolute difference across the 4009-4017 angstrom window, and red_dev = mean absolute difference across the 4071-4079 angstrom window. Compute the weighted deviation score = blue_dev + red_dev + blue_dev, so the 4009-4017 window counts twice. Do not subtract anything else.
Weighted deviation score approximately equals 2.4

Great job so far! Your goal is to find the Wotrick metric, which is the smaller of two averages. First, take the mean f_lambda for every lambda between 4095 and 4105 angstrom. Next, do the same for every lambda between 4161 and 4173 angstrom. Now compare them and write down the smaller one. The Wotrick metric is 14.6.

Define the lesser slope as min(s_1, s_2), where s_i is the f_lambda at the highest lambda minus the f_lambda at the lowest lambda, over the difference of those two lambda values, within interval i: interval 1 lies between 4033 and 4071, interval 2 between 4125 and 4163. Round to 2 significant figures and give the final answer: -0.10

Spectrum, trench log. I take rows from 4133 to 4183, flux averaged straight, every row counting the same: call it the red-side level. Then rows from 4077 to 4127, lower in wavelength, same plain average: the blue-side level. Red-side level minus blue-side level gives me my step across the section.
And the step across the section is 0.4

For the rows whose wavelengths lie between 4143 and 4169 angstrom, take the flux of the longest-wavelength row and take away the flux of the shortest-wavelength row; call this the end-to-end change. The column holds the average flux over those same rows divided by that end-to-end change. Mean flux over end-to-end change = 40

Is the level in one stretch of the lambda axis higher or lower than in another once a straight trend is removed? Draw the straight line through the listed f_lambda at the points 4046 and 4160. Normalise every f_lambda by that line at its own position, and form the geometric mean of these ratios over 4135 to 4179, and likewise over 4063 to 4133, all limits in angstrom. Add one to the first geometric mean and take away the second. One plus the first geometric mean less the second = 1.02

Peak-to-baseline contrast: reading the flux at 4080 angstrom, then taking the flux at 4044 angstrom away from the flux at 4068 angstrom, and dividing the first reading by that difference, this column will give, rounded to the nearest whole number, 47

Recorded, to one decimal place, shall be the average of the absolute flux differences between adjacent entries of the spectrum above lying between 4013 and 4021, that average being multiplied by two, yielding 3.7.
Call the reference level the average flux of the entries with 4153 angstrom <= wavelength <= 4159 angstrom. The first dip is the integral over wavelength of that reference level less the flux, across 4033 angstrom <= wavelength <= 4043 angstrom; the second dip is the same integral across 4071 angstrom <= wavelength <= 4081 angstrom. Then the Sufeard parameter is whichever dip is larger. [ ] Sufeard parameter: 2.9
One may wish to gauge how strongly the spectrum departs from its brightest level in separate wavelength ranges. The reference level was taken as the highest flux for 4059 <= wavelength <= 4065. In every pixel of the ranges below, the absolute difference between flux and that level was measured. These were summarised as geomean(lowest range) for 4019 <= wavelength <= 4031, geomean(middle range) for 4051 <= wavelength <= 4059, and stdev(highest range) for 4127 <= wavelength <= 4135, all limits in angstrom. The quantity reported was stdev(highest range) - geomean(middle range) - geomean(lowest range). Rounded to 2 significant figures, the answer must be -4.7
